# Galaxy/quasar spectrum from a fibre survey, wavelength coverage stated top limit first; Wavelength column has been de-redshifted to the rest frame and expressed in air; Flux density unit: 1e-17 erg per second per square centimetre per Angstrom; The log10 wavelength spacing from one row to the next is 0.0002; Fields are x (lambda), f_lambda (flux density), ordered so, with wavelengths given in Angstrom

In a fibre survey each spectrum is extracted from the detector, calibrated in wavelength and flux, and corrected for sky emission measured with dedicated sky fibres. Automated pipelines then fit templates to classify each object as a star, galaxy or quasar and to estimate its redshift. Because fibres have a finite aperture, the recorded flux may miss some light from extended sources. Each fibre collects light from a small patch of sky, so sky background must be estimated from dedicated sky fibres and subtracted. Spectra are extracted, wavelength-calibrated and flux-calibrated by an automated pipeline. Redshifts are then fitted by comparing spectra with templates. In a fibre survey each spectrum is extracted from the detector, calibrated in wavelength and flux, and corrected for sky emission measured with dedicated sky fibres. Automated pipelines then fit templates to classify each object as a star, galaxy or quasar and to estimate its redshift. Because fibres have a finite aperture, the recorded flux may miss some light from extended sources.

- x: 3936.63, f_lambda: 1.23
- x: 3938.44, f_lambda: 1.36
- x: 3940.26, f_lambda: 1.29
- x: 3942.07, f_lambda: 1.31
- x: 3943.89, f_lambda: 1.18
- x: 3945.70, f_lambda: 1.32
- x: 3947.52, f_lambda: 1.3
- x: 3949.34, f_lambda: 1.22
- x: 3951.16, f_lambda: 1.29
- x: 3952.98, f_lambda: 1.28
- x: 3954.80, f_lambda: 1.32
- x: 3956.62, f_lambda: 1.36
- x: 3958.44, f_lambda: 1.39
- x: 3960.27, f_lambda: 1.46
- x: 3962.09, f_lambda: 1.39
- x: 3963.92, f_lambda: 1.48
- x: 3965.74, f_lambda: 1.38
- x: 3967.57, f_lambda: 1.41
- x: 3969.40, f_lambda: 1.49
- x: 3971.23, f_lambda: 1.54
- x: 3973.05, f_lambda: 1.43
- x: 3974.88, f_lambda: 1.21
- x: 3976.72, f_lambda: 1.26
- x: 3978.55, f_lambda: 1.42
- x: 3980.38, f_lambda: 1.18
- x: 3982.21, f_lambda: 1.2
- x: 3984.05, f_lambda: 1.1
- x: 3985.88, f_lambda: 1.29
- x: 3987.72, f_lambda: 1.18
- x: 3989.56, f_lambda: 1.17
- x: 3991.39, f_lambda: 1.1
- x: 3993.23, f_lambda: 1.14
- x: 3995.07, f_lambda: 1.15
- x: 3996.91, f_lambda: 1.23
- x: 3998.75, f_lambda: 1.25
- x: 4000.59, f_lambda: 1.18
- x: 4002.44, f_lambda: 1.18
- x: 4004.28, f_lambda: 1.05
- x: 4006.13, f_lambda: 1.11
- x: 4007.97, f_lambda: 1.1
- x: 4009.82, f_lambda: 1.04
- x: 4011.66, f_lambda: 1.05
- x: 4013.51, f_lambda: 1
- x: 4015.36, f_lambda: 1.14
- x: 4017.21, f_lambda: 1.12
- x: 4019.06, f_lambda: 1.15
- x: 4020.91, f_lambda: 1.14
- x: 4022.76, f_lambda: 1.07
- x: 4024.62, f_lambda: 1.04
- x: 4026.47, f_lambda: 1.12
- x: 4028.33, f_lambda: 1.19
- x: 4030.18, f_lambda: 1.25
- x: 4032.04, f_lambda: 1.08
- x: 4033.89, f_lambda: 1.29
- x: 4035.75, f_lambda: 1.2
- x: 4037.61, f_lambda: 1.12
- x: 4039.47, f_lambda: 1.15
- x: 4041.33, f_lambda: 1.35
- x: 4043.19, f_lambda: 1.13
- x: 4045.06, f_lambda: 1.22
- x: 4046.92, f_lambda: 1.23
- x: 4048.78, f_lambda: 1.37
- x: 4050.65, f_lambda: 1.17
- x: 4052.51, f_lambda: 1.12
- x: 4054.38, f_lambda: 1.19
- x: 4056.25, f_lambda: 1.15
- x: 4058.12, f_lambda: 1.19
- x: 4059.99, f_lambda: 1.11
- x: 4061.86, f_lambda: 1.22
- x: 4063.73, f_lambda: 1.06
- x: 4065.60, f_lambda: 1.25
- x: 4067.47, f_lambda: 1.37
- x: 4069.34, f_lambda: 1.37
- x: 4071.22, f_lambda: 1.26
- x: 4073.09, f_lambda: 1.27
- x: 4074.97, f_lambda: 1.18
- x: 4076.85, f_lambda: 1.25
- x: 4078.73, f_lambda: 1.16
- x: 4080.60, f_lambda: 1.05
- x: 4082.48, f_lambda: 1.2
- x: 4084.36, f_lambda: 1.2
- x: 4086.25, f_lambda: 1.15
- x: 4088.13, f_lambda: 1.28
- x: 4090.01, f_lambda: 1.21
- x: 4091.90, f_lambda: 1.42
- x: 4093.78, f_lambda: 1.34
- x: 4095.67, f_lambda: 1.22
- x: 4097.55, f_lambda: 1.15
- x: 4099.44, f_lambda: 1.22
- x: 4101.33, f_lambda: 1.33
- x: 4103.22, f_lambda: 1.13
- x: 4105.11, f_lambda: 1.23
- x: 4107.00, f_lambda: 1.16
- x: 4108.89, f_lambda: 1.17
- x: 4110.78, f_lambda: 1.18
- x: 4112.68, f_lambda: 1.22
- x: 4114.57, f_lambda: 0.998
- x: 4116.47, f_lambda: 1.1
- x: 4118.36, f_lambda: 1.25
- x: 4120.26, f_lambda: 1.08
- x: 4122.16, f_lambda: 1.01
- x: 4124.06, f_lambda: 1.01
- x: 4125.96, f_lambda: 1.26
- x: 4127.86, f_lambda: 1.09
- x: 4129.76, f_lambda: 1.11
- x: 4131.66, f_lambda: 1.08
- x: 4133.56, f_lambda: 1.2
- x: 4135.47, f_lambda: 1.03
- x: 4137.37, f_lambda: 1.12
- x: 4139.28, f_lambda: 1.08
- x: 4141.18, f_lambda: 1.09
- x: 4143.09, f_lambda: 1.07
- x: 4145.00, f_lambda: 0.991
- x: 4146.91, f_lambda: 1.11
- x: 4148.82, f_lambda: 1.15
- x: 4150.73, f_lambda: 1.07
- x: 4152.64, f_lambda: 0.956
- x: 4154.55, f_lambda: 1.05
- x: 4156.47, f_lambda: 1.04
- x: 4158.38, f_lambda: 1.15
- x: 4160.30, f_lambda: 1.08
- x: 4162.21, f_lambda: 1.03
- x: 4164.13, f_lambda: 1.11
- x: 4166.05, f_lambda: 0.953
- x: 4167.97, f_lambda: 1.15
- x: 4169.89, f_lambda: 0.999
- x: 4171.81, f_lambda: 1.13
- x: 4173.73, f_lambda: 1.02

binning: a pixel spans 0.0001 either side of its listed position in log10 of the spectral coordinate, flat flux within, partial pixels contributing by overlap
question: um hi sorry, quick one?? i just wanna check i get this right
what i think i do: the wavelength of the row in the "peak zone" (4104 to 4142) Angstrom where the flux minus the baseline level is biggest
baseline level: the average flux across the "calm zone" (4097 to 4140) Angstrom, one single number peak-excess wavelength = 4125.96 Angstrom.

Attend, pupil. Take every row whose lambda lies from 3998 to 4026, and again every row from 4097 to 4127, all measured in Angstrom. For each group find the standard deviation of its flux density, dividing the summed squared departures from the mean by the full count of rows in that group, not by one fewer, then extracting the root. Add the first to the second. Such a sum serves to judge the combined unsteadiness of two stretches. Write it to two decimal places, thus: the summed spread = 0.16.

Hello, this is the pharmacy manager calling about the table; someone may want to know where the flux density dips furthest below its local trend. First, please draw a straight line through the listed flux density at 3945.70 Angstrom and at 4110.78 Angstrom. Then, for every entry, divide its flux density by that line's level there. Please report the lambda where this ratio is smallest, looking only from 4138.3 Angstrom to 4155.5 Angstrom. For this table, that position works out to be 4152.64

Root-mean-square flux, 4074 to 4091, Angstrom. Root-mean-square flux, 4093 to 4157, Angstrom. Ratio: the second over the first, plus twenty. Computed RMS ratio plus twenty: 20.95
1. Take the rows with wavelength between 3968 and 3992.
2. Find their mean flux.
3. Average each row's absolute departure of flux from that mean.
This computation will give 0.123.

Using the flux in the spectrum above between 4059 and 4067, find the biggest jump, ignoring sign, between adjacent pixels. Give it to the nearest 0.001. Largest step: 0.190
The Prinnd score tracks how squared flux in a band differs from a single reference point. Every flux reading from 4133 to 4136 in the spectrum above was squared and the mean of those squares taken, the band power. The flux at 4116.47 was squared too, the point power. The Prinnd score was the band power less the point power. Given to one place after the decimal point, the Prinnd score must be 0.0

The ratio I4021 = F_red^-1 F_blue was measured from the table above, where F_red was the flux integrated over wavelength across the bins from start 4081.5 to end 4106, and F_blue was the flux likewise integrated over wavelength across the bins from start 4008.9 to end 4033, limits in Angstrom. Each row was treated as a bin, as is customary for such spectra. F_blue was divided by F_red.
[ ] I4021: 0.88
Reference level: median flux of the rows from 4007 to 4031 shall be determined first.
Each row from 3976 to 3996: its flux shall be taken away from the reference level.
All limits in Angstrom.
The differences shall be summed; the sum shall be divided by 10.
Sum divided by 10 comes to -0.087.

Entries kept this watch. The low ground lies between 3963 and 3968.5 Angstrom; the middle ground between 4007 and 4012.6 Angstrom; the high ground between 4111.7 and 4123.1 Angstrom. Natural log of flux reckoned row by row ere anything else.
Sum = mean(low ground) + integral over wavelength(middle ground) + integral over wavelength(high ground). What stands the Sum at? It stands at 1.8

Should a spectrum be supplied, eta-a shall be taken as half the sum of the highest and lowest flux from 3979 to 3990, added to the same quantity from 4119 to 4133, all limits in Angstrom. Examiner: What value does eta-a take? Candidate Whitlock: 2.33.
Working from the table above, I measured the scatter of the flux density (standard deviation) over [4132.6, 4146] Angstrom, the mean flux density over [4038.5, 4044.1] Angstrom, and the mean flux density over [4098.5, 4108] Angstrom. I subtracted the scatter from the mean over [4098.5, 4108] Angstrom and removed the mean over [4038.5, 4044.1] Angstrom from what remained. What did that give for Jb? -0.06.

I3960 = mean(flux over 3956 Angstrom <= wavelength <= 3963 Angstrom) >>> 1.40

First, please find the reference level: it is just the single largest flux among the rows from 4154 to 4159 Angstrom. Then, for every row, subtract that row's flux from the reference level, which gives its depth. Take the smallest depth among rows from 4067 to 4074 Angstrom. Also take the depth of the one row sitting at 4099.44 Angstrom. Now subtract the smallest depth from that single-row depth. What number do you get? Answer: 0.15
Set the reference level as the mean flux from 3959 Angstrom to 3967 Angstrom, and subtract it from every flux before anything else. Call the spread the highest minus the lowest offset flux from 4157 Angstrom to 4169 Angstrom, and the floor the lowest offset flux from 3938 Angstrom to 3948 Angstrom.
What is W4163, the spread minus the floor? 0.44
